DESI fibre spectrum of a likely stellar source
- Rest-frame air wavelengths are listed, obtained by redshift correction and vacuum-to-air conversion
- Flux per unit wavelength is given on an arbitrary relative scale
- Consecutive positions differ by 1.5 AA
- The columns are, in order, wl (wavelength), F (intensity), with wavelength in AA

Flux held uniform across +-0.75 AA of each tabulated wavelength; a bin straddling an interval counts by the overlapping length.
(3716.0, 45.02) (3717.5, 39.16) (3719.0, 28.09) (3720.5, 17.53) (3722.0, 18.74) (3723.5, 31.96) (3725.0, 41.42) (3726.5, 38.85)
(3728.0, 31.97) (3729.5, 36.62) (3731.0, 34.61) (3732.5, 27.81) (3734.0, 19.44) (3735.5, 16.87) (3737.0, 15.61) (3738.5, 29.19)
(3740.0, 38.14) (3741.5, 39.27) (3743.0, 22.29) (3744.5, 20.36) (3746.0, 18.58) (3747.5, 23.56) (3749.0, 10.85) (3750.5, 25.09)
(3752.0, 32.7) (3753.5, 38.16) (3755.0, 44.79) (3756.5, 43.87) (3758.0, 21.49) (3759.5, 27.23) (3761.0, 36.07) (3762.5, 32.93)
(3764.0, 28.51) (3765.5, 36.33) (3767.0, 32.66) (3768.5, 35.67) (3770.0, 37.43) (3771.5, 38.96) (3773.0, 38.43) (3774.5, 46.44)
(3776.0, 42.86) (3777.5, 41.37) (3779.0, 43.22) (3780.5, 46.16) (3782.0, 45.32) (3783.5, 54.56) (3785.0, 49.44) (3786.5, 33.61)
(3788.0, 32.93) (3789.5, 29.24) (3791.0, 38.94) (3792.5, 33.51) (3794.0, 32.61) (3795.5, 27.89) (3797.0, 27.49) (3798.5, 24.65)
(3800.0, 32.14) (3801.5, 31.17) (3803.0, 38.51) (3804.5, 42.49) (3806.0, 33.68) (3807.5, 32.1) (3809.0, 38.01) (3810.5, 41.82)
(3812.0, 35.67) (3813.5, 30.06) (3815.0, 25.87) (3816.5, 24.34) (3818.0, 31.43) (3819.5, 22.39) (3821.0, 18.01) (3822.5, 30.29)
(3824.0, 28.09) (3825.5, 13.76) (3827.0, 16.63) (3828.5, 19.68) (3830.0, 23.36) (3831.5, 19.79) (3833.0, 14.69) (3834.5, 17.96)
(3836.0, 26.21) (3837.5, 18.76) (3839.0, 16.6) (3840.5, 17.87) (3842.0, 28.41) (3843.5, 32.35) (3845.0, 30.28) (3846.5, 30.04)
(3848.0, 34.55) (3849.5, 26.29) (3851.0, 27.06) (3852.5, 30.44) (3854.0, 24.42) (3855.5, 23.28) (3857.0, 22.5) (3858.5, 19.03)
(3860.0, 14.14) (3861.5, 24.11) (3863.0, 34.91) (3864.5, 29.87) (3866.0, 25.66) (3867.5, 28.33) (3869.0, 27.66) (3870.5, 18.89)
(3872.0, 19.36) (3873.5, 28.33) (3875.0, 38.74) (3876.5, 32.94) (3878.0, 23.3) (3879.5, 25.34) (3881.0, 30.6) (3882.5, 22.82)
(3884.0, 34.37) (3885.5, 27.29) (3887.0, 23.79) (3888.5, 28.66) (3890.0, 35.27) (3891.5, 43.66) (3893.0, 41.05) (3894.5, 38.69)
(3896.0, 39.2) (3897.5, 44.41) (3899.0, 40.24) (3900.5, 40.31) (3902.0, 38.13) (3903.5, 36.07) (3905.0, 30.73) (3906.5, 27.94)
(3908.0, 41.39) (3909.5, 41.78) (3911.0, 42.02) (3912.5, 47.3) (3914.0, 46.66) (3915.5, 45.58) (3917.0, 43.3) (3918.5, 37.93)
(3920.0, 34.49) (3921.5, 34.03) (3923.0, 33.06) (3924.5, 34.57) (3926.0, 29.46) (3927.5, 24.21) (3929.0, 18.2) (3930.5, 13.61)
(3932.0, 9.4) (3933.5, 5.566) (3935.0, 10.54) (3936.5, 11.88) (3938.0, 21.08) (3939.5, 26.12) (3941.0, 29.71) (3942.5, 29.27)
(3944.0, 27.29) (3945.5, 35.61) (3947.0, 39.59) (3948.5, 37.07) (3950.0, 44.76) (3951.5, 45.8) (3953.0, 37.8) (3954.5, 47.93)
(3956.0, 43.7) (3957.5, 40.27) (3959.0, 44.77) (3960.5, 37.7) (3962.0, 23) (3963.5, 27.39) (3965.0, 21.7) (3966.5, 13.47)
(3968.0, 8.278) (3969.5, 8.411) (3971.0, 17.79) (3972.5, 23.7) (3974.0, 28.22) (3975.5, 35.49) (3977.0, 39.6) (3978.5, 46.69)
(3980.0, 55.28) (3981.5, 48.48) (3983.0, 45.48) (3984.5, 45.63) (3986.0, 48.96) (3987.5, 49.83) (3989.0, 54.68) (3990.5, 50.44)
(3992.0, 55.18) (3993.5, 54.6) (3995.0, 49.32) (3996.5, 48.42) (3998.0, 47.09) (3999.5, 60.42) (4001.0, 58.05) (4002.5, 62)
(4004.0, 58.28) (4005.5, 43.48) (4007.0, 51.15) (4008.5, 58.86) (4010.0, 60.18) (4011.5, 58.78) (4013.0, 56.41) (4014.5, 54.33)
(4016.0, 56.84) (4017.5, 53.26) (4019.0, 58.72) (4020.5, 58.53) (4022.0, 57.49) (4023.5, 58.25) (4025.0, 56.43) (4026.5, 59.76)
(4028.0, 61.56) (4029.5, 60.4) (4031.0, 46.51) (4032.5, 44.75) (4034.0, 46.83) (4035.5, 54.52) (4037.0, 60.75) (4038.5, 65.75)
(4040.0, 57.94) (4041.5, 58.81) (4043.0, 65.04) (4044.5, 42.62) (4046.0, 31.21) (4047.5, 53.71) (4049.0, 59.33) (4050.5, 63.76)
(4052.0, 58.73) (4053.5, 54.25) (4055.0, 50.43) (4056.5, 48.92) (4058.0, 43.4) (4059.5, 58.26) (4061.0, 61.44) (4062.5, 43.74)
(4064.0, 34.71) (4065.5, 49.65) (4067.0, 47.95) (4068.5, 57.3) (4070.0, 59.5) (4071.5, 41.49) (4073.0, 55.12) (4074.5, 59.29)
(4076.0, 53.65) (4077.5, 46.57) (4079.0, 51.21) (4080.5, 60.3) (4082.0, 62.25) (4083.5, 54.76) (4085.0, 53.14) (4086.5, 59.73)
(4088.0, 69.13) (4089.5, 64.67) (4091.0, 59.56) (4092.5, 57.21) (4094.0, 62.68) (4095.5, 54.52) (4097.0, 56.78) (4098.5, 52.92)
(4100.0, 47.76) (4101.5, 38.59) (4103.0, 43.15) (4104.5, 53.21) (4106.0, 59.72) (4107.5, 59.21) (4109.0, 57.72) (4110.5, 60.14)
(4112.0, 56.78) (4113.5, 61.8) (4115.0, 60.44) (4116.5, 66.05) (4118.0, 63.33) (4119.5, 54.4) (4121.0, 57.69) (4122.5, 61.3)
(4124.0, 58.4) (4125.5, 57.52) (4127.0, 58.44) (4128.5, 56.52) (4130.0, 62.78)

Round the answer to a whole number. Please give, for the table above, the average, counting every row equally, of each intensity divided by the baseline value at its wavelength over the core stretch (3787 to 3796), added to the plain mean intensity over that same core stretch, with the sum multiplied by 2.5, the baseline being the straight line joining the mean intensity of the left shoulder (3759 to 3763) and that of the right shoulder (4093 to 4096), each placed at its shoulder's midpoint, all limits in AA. 84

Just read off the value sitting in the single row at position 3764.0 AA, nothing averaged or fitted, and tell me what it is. 28.51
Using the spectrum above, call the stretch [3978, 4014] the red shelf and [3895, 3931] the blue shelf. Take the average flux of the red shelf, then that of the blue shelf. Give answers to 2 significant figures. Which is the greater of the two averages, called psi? 53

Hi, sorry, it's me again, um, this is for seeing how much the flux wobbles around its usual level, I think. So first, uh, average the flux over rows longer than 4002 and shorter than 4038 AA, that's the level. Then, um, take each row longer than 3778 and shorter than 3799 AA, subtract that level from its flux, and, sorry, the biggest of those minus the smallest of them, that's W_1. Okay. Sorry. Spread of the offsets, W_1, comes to 29.9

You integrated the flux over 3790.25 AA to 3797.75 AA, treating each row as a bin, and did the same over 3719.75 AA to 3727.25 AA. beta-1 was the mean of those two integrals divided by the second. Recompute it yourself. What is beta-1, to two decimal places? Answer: 1.04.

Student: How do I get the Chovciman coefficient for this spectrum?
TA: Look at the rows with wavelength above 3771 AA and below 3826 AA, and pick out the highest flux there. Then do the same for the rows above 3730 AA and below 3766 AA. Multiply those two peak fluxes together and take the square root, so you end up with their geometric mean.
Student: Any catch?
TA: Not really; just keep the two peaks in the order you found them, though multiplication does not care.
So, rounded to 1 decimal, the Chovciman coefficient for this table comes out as 49.4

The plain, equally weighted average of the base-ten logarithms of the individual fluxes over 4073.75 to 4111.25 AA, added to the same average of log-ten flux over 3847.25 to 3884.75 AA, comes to 3.16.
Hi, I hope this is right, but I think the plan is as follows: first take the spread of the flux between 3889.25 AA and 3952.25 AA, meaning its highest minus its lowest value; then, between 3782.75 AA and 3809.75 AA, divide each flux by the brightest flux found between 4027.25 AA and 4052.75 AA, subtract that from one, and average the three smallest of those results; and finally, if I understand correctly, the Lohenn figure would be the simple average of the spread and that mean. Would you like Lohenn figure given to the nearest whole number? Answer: 21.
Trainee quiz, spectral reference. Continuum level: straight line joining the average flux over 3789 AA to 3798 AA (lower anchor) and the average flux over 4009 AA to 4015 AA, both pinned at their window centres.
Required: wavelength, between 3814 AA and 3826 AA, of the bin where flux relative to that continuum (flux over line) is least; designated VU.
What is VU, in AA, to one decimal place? 3825.5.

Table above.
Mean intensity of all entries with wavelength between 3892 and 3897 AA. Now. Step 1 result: 40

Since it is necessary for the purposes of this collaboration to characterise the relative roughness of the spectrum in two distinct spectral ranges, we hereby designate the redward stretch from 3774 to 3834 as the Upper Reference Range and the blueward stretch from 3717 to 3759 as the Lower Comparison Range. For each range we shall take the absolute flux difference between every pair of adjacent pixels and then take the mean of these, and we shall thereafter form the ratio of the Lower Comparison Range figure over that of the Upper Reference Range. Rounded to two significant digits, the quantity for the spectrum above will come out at 1.5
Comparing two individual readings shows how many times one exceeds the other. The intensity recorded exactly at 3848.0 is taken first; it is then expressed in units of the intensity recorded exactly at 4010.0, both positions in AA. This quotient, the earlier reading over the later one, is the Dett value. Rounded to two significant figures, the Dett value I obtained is 0.57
